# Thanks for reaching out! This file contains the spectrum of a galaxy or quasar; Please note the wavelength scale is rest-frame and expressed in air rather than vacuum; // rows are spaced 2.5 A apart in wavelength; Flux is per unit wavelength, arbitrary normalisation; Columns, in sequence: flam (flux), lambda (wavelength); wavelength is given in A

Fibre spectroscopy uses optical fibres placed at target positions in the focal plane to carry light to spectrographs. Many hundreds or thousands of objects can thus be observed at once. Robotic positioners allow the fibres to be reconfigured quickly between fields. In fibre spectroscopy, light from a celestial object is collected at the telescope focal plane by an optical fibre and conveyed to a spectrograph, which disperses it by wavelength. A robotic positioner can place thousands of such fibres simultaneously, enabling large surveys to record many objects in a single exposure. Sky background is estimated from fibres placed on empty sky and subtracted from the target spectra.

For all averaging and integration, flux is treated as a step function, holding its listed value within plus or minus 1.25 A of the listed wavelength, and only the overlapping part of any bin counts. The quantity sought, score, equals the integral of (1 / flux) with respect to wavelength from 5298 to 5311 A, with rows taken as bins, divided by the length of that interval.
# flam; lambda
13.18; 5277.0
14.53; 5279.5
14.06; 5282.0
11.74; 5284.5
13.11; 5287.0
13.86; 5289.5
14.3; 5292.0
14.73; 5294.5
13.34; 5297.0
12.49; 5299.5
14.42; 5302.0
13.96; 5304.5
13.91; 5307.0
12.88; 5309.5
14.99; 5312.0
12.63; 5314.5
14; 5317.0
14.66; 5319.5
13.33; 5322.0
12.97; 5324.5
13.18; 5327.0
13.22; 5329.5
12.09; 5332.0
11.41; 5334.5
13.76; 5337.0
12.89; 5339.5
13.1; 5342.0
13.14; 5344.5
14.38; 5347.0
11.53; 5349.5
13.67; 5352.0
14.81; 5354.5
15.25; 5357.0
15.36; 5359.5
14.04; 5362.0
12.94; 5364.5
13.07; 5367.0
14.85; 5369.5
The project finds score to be 0.0740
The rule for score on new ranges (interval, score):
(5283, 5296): 0.0742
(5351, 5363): 0.0684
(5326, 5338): 0.0791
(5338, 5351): 0.0771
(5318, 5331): 0.0745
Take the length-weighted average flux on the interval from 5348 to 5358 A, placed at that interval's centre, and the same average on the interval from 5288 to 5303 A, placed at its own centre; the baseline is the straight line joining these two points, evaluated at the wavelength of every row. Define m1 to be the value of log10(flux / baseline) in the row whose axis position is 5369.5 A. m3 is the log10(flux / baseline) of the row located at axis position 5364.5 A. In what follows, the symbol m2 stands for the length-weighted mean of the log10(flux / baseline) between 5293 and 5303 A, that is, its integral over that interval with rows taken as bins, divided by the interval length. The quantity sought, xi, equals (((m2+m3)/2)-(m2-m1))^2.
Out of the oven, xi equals 0.0004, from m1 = 0.032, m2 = -0.004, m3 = -0.03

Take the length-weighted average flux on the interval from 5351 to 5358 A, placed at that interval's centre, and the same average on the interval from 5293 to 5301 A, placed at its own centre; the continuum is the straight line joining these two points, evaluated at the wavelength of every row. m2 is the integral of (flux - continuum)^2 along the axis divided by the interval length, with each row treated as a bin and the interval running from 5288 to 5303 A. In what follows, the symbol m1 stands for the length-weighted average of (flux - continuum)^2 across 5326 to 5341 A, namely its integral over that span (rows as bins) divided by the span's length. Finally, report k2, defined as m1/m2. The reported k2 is 4.0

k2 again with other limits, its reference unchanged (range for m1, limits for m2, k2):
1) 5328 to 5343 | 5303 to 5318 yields 4.4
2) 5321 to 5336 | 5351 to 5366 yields 2.8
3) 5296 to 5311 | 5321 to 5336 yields 0.2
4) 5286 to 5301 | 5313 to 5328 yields 0.8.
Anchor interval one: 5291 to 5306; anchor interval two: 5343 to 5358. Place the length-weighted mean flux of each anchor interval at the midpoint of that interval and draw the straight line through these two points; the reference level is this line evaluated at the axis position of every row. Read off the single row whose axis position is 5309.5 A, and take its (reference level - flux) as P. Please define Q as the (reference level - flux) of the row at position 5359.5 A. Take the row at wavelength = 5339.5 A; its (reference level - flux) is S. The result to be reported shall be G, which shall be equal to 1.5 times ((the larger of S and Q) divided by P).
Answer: 1.4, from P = 1.0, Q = -1.6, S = 0.9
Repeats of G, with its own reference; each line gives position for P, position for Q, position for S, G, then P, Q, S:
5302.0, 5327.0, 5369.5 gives -1.7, -0.6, 0.6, -1.1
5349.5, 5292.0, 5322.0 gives 0.3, 2.2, -0.4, 0.5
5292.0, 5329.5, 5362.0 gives -2.1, -0.4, 0.6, -0.3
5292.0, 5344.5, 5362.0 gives -2.3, -0.4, 0.6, -0.3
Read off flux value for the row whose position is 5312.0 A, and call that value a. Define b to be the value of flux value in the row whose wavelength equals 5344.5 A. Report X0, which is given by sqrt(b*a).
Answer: 14.0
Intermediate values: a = 14.99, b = 13.14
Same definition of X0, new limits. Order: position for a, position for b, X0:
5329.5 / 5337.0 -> 13.5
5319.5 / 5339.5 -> 13.7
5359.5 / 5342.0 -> 14.2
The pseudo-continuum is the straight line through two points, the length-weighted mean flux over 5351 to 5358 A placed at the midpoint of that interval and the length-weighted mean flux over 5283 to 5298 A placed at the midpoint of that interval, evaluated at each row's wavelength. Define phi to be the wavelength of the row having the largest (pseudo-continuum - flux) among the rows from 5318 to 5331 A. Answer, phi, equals 5324.5 A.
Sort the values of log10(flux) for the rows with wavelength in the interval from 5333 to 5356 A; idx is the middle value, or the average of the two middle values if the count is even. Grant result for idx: 1.119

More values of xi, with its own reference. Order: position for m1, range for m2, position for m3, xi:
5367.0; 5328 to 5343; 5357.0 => 0.0003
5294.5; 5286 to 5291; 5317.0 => 0.0012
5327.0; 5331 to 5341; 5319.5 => 0.0002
